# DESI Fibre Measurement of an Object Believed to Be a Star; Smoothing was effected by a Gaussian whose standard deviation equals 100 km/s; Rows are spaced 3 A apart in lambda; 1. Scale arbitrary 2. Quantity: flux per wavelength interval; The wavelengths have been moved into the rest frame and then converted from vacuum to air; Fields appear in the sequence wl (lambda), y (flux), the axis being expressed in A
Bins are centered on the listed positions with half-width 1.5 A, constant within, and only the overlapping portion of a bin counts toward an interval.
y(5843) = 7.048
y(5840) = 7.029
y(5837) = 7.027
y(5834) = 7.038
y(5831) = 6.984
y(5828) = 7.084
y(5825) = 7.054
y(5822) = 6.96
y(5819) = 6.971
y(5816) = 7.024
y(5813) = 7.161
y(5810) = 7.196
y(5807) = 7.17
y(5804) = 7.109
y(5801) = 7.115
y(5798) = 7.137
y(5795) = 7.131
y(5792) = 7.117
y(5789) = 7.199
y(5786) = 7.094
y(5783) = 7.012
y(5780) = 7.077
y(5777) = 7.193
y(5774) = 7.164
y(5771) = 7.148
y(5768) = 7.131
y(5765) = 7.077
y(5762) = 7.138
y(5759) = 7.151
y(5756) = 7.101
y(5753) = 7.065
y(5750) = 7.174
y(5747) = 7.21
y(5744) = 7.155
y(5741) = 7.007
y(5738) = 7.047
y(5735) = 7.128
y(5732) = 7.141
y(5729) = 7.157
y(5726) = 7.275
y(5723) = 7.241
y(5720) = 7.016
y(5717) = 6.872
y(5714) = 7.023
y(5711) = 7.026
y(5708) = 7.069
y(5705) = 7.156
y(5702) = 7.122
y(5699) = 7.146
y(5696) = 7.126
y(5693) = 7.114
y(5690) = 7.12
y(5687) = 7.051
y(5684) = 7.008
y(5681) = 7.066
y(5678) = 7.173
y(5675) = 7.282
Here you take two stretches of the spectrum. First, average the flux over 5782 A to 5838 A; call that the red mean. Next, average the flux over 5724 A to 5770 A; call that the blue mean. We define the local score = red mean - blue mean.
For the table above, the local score -0.05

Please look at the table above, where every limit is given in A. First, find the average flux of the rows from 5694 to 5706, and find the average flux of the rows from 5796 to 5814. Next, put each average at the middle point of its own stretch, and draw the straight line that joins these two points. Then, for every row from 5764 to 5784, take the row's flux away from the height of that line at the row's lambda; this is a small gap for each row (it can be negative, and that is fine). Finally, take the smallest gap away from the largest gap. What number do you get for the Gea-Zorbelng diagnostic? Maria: 0.182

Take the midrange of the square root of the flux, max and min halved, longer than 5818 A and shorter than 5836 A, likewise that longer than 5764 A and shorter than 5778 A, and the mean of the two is 2.66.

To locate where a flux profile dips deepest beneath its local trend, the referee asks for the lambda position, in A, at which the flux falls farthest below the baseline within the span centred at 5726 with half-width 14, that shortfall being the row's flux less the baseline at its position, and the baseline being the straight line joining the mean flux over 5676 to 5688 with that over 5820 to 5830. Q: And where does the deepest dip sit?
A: 5717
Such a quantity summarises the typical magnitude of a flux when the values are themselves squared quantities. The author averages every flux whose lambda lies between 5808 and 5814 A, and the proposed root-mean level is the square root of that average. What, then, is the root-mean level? 2.68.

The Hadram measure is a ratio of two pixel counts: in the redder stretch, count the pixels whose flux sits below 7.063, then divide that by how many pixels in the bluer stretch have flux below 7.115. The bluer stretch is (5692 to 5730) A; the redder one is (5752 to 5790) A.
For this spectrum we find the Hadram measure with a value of 0.17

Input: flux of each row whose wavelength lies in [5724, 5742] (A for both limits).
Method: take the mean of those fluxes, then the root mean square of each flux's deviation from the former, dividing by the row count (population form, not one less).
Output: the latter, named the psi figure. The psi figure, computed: 0.085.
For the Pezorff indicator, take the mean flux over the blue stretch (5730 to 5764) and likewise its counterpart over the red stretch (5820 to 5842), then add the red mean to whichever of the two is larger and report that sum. 14.1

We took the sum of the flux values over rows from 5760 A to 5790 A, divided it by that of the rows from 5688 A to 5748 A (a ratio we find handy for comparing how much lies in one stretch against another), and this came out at 0.5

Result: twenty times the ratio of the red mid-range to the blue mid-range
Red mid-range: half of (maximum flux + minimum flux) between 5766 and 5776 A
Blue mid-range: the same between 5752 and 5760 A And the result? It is 20.1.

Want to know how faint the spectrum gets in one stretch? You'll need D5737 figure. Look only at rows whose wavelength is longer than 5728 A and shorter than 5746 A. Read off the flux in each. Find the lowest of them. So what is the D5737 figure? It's 7.007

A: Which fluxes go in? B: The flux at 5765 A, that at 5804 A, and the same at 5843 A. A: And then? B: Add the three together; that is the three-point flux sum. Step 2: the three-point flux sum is 21.23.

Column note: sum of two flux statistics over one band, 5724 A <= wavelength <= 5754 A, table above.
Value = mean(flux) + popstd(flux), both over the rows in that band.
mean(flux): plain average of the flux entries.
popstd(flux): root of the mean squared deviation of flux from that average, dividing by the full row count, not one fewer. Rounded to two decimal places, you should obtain 7.21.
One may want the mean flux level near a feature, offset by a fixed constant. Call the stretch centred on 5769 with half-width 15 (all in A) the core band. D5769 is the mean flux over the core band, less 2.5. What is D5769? 4.62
